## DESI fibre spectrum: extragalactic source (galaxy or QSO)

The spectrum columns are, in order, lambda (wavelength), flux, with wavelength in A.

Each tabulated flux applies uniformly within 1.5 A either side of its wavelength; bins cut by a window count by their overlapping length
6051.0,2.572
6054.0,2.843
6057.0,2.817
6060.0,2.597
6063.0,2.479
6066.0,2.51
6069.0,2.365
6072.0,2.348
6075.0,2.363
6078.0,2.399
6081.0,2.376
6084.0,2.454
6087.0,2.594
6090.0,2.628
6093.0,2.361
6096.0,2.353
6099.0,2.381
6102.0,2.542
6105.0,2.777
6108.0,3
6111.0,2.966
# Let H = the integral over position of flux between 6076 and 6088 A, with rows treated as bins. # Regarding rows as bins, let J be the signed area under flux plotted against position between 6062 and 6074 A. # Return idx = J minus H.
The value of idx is -0.3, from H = 29.4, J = 29.0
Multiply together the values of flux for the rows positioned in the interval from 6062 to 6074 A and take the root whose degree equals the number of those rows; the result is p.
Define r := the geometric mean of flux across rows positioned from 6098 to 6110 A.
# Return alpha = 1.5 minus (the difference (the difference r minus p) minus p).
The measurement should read 3.68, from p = 2.42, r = 2.66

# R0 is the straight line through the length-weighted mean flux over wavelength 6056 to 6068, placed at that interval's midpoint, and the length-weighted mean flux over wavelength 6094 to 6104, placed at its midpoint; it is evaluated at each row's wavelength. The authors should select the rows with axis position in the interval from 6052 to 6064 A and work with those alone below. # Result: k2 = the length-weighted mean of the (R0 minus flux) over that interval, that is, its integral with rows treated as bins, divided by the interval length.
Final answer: -0.09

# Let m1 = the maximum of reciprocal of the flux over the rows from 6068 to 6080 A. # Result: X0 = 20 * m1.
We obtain 8.52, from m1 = 0.426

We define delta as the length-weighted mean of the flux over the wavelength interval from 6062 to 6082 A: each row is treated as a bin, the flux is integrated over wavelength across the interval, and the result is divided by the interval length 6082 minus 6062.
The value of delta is 2.40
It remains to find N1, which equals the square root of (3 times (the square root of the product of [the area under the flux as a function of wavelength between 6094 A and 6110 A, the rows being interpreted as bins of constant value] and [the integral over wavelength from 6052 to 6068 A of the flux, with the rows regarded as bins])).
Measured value 11.2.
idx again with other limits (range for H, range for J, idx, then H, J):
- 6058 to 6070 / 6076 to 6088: -0.7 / 30.1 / 29.4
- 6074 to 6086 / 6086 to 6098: 0.8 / 28.9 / 29.7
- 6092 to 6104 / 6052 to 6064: 3.1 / 29.1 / 32.3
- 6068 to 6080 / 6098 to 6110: 4.0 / 28.4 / 32.4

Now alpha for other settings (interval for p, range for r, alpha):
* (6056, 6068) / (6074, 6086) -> 4.30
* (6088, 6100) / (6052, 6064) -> 3.68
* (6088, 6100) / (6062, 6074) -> 3.93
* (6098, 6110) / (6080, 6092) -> 4.32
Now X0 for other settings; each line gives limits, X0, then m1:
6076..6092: 8.42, 0.421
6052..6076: 8.52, 0.426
